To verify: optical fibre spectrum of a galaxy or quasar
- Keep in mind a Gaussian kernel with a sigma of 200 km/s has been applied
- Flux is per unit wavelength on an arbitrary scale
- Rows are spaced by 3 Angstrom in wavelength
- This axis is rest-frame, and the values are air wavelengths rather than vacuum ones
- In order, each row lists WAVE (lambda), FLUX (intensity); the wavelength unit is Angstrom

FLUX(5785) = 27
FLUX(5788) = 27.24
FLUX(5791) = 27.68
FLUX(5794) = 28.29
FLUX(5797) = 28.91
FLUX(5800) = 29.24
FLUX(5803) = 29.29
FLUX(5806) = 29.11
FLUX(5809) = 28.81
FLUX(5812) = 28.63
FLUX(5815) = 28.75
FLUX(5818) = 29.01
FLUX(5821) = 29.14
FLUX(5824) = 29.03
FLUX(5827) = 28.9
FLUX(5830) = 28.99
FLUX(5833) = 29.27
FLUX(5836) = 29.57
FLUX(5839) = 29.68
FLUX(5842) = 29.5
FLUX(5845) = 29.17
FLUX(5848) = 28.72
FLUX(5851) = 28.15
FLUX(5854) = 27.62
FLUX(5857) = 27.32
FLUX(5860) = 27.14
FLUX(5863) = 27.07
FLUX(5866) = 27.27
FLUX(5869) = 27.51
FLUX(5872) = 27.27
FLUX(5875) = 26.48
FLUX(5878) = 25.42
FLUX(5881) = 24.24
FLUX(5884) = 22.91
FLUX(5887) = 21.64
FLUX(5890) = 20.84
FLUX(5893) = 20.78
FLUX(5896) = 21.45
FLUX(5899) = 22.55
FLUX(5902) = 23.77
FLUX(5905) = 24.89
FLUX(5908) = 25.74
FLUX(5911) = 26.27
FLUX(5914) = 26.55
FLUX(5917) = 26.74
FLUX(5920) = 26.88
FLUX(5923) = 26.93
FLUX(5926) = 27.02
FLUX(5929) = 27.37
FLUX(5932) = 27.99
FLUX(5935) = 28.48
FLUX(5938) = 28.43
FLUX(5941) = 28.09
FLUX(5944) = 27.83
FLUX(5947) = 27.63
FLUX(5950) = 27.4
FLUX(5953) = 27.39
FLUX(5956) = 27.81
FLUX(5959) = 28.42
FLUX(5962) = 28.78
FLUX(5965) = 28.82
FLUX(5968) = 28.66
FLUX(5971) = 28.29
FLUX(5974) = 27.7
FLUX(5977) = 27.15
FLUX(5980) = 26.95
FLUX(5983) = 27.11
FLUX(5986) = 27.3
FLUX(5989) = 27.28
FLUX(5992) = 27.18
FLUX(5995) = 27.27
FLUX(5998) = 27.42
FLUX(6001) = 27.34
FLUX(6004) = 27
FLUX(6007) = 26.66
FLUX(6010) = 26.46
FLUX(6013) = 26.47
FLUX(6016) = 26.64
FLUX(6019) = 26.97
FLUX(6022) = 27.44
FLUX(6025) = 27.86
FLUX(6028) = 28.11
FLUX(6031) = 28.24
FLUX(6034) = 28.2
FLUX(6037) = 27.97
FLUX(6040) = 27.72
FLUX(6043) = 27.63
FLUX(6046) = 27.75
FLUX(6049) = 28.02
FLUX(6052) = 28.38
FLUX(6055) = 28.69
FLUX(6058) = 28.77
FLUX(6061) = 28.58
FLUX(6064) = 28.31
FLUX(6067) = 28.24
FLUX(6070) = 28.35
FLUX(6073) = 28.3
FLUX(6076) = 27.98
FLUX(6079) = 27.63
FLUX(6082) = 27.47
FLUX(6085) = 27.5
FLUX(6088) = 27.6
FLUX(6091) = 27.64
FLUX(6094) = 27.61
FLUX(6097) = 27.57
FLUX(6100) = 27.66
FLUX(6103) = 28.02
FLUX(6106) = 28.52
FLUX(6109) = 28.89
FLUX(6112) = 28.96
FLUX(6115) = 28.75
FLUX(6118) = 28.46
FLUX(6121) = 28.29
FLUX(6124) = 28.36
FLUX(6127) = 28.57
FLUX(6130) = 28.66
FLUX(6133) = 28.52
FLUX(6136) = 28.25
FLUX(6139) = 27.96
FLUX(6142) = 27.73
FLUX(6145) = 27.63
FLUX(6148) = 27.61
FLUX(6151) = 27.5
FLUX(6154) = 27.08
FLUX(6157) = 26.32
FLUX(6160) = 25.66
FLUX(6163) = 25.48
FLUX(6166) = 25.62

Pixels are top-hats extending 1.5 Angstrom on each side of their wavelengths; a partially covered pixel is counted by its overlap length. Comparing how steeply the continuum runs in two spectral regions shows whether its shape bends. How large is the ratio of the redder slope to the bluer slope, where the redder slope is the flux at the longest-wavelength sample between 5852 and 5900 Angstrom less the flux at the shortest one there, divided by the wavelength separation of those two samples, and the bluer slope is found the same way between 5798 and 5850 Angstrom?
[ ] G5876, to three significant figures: 10.4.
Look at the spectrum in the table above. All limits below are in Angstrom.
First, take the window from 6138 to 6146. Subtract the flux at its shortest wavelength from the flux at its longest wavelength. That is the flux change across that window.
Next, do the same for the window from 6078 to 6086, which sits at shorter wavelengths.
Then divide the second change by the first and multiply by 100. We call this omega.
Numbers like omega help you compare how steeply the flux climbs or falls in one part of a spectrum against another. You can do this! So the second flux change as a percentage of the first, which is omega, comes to 39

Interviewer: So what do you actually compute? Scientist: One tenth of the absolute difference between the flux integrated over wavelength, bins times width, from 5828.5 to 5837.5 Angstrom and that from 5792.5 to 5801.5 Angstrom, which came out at 0.42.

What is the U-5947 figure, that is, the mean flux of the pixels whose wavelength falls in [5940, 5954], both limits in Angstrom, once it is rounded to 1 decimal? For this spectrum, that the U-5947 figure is 27.7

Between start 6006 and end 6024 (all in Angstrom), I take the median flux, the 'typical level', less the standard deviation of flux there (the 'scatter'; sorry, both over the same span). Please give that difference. 26.3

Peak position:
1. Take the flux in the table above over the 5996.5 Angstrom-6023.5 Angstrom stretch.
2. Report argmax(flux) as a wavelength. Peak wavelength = 6022 Angstrom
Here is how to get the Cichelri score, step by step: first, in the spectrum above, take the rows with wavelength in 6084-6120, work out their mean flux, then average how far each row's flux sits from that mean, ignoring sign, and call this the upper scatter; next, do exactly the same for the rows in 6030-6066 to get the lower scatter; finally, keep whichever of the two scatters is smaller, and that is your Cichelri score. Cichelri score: 0.31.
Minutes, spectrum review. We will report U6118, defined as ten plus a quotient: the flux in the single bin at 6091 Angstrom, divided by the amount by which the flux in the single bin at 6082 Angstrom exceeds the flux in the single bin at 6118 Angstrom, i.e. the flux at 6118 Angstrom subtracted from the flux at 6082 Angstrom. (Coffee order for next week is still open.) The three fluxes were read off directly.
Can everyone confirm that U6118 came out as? -18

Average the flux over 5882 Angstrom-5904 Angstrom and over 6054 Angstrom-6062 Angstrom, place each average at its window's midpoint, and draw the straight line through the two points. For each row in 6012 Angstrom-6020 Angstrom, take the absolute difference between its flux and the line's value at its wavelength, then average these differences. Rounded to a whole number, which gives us 0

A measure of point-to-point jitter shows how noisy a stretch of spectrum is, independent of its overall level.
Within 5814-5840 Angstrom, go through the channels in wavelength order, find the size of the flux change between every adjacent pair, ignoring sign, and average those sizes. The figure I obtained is 0.18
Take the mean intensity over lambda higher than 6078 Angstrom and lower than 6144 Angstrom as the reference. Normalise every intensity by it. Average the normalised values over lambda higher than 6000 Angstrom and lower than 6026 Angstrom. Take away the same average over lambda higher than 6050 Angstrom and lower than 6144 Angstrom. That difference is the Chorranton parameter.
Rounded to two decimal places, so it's -0.04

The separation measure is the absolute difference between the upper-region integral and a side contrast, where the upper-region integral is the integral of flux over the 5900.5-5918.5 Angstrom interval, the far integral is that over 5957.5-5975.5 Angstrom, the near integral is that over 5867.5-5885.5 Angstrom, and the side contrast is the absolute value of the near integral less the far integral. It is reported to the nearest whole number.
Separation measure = 411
